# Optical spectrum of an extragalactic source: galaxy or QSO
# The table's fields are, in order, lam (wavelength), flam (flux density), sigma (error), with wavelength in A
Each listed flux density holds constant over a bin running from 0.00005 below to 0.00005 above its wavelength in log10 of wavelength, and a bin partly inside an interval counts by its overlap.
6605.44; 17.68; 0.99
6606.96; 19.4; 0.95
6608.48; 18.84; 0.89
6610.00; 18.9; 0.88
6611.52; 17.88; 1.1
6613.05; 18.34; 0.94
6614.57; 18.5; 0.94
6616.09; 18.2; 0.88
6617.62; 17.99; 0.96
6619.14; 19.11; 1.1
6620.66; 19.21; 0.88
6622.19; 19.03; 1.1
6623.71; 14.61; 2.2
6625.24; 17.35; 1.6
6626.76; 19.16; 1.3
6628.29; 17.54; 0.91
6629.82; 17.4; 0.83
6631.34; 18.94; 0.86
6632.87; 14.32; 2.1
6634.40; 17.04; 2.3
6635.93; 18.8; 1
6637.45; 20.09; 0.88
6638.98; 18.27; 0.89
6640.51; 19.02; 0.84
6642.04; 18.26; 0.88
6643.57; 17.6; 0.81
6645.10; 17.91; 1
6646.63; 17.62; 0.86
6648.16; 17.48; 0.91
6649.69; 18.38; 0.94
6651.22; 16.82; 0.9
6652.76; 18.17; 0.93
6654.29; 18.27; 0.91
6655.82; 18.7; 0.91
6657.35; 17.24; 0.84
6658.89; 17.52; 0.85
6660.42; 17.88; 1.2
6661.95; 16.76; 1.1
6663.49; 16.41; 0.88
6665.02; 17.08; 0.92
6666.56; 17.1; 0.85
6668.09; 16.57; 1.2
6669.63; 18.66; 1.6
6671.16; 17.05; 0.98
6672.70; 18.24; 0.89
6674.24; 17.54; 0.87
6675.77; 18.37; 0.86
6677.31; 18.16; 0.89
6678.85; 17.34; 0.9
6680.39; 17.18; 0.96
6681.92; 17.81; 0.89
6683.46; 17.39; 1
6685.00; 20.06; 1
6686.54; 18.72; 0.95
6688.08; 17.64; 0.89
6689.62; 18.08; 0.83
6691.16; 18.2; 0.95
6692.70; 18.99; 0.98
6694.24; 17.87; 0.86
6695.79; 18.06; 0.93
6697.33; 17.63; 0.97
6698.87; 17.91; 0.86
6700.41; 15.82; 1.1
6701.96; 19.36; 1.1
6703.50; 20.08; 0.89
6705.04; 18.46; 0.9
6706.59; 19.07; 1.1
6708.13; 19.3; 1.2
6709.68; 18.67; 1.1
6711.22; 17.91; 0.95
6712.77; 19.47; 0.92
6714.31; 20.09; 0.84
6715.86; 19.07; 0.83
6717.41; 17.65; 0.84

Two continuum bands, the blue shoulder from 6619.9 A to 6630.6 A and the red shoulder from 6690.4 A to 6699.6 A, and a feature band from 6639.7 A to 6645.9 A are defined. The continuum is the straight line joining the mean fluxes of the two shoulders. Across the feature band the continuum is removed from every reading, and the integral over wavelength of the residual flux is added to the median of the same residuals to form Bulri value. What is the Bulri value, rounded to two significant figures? 2.4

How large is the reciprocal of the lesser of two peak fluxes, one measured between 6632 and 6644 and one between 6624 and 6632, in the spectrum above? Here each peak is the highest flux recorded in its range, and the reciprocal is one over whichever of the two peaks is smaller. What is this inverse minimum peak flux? 0.0522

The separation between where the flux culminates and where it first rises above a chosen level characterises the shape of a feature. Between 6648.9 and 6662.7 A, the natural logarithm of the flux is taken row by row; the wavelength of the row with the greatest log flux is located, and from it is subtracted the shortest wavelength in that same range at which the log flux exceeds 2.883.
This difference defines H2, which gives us 6.1 A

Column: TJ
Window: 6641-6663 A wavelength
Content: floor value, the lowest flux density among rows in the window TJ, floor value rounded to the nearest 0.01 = 16.76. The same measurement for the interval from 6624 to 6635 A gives 14.32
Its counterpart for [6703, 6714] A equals 17.91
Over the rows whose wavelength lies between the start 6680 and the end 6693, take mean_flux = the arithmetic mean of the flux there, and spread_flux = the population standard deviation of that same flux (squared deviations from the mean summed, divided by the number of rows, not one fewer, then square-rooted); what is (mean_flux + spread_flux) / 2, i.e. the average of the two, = 9.5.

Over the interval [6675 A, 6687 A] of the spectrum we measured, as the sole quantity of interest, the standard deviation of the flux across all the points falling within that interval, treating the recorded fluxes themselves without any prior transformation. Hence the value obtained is 0.9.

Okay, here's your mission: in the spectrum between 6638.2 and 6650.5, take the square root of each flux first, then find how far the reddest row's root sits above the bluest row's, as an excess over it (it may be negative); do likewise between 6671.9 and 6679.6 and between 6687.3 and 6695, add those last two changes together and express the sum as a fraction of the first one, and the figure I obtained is -6.2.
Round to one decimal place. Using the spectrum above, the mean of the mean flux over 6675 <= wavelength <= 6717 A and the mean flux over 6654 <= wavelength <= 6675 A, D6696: 17.9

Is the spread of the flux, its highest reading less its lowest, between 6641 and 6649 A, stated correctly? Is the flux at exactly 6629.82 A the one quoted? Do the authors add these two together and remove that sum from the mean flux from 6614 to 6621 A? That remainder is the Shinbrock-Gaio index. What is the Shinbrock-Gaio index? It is 0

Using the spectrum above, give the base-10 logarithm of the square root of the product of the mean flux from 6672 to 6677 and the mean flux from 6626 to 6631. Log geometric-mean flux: 1.26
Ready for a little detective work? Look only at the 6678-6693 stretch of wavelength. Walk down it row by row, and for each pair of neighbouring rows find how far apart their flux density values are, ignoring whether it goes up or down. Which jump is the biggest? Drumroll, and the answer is 2.7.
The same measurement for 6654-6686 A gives 2.7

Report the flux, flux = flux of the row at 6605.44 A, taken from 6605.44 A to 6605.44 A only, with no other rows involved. 17.68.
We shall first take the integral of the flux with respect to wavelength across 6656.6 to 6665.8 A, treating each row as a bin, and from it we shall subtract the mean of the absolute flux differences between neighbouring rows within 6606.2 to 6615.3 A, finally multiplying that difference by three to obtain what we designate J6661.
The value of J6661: 472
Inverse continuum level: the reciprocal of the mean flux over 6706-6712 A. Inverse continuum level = 0.0534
